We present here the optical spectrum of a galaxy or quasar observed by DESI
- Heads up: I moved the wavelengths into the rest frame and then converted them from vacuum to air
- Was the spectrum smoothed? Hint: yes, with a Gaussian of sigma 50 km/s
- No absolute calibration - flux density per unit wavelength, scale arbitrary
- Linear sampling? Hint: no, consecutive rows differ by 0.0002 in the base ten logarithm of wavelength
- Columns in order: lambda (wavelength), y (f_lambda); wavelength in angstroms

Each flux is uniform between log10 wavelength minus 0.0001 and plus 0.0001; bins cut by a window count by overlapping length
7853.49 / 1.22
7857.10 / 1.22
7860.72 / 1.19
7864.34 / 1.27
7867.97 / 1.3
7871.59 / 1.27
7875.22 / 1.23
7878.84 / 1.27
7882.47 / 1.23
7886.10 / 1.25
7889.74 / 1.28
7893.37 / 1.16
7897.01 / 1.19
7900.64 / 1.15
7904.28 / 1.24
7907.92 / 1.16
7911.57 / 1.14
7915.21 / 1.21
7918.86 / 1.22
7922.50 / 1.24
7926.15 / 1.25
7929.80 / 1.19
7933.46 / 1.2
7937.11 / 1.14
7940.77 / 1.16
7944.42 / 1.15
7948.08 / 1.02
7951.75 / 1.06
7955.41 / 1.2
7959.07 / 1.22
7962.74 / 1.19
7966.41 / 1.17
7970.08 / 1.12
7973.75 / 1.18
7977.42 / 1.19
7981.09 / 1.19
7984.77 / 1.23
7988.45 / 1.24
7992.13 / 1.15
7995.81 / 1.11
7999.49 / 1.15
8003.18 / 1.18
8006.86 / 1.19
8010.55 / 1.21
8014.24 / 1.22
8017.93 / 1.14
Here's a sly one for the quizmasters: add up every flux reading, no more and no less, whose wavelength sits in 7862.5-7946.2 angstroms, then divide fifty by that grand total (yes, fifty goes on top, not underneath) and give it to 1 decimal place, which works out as 1.8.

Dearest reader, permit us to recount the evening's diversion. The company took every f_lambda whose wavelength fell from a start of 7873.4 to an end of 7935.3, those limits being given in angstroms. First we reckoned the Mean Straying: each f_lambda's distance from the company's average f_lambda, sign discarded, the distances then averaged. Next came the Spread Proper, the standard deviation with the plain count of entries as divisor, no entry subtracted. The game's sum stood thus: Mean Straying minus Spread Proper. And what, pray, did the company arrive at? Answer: -0.0059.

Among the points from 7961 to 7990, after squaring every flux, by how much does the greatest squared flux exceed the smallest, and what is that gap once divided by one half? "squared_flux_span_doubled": 0.57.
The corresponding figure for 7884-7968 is 1.20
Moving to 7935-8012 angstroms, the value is 0.99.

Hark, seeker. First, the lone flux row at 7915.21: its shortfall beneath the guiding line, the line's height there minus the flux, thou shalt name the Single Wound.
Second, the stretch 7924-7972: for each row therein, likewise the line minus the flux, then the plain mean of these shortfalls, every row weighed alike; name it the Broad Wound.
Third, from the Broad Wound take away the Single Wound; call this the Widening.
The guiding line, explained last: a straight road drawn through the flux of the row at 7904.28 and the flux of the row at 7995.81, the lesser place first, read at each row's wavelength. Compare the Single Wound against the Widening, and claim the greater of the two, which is 0.014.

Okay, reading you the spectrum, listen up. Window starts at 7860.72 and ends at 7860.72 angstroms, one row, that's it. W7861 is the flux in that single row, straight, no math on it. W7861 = 1.19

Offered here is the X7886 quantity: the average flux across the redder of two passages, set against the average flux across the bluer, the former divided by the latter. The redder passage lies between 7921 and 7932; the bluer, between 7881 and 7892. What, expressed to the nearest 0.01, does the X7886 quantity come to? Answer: 0.98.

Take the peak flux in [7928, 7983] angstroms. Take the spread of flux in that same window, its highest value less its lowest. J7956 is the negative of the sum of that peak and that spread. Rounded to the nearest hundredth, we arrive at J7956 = -1.42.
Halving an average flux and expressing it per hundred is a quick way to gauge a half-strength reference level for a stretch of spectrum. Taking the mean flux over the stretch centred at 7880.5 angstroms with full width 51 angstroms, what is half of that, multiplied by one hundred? 61.6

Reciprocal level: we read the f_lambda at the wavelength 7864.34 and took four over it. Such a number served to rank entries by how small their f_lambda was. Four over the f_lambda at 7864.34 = 3.15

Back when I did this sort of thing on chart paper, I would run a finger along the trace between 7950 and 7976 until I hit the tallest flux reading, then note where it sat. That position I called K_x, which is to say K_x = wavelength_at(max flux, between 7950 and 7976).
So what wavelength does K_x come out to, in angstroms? 7959.07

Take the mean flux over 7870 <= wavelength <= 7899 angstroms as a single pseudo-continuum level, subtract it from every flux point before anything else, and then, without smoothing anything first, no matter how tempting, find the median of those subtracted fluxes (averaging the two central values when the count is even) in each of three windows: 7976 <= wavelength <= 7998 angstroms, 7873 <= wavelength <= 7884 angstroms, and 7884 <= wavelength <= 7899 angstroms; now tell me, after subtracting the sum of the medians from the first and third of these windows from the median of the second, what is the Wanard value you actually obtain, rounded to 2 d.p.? 0.05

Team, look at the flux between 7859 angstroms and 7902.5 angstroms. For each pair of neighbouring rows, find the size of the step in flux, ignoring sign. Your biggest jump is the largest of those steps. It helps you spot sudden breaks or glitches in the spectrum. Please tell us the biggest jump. 0.12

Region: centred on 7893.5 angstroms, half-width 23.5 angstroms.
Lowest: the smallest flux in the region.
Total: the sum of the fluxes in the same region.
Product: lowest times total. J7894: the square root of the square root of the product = 2.06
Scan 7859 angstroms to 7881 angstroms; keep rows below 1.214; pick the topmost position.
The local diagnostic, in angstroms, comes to 7860.72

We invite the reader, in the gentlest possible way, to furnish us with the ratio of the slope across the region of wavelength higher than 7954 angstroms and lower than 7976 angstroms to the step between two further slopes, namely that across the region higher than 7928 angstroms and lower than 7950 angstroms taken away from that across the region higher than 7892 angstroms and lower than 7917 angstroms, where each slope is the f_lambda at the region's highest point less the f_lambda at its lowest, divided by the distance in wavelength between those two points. -0.1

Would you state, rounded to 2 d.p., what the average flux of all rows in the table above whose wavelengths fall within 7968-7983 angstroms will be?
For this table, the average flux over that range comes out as 1.17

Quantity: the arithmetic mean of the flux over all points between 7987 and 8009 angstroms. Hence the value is 1.17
